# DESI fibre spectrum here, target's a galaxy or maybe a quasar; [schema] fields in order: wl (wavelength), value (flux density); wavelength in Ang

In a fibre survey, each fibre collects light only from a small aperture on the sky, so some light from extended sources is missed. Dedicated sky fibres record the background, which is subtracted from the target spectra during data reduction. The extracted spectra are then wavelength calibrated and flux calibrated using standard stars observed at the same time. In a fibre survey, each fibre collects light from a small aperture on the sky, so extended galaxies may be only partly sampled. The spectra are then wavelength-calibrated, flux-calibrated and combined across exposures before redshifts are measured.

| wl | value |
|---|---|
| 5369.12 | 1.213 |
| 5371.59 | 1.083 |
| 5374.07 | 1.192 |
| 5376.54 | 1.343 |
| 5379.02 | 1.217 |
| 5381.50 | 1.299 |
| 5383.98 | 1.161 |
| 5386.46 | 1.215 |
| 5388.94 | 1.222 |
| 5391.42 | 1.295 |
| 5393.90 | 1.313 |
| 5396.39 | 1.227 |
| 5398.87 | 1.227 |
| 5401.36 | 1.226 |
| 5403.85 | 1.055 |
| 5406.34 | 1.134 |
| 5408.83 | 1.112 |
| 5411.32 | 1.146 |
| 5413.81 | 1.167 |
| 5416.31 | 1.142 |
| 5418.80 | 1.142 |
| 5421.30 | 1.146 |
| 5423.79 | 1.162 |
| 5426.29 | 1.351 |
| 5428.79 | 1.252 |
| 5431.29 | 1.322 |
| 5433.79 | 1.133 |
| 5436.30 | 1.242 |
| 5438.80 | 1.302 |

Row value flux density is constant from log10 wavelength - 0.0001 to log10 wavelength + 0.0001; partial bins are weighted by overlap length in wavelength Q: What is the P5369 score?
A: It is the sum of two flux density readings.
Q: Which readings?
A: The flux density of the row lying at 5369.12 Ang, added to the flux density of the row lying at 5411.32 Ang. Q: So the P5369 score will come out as 2.36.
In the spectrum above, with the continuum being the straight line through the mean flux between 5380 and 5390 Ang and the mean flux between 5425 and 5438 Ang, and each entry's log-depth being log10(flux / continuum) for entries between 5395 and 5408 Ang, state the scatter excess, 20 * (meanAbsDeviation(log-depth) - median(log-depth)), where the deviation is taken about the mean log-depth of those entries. 0.57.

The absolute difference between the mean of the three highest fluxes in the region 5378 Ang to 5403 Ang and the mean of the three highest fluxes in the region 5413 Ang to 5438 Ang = 0.006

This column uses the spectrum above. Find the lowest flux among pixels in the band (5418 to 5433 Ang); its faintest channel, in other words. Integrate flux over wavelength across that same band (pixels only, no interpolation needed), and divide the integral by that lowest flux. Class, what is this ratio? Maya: 16.1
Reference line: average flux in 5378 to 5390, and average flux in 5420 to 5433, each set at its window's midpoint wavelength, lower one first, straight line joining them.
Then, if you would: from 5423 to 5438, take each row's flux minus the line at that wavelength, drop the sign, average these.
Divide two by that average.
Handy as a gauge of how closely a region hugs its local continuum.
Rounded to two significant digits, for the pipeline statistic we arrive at 31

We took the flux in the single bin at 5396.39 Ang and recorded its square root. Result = 1.11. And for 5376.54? 1.16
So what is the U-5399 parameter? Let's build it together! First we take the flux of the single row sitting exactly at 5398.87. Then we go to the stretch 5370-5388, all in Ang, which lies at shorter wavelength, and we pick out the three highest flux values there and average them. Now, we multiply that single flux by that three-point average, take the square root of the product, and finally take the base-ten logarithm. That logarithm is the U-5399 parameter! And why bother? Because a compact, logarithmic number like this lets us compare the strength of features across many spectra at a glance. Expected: 0.099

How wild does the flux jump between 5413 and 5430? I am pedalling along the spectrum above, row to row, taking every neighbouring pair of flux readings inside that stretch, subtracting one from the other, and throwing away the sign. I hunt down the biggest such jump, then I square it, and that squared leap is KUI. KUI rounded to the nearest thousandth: 0.036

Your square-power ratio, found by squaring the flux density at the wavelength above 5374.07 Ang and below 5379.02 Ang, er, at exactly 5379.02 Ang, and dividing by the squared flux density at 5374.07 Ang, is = 1.0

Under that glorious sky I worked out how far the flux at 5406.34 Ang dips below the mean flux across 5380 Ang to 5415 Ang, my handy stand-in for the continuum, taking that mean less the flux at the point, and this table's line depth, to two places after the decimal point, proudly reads 0.07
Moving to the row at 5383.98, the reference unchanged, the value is 0.04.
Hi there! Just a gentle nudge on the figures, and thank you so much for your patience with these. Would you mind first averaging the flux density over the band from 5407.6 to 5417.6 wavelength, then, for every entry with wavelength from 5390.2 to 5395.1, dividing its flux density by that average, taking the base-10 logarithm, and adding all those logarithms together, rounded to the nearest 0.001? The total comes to 0.115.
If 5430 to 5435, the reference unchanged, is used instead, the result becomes 0.060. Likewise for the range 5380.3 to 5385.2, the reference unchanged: 0.063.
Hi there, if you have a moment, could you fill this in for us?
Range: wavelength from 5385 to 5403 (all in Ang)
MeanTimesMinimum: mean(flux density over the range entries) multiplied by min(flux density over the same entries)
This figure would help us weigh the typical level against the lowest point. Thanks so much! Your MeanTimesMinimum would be 1.51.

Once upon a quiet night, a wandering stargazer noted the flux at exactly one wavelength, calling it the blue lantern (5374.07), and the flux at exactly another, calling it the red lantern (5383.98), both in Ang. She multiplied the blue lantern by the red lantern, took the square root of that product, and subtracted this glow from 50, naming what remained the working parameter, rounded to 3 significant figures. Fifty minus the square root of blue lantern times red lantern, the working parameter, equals 48.8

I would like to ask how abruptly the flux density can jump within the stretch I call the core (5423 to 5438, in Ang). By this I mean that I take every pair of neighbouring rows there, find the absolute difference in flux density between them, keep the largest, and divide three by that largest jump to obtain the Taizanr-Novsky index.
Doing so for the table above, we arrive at 16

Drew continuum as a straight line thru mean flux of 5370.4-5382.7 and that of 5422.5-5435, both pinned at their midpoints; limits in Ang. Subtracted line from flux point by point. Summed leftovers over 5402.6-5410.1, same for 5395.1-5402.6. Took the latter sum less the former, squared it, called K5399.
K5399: 0.15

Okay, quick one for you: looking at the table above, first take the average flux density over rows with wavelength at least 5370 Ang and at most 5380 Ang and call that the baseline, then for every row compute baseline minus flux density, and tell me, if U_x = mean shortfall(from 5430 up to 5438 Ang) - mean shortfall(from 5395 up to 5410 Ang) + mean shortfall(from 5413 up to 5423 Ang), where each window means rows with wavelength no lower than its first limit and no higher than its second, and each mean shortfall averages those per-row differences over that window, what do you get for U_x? -0.01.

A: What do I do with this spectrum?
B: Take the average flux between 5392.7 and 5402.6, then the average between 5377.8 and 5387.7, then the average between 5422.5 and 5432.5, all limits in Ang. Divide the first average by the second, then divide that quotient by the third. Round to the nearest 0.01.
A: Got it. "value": 0.80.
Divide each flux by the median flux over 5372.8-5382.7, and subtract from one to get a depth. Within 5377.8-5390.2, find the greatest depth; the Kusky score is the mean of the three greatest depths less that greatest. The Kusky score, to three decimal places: -0.029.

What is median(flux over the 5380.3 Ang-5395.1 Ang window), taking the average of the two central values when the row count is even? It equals 1.26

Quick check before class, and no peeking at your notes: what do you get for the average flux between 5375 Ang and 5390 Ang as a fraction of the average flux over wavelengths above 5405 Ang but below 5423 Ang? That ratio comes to 1.09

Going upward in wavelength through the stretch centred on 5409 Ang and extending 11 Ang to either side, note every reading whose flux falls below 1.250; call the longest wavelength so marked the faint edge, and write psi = 5418.80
